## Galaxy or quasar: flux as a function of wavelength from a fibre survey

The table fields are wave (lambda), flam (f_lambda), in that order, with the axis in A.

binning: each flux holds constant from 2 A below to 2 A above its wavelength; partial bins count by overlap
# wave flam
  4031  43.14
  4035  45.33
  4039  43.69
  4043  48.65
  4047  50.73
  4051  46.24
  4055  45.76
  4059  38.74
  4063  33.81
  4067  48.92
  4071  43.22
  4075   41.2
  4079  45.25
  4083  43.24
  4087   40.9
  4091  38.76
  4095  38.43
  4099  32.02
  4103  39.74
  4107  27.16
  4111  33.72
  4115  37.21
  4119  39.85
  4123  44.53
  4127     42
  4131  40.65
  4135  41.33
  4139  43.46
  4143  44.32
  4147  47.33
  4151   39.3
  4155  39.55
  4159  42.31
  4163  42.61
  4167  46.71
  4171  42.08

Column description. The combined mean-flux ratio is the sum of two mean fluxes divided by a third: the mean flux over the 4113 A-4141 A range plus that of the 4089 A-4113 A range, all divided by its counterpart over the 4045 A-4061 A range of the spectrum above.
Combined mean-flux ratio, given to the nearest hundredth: 1.68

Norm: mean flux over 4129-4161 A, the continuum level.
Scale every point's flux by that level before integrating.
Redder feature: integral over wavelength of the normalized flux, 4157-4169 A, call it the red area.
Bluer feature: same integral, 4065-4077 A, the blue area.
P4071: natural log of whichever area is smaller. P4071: 2.52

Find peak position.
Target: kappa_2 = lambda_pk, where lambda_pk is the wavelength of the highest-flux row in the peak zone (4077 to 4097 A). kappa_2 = 4079 A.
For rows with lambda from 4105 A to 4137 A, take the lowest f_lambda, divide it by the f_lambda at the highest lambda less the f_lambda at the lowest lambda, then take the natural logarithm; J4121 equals 0.65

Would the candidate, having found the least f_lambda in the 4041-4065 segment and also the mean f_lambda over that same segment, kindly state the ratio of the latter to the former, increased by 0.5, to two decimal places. 1.80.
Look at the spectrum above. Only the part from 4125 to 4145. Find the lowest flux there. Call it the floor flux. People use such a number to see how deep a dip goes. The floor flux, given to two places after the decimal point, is 40.65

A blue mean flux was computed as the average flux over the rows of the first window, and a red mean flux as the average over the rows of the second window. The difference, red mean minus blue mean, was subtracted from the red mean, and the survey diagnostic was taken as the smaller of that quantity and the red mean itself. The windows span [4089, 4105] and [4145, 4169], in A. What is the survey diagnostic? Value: 37.2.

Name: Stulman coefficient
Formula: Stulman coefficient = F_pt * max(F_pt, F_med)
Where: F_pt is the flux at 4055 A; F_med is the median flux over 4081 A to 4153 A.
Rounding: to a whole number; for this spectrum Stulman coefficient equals 2094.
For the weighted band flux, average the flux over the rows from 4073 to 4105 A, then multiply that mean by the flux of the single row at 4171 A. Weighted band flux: 1681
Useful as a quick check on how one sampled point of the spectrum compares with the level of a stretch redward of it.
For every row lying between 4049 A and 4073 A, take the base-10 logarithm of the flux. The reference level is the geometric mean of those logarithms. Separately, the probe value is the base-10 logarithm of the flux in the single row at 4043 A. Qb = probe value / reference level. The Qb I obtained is 1.04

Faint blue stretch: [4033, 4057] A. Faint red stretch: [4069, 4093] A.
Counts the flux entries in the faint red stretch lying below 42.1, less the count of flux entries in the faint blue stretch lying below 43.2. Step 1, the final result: 3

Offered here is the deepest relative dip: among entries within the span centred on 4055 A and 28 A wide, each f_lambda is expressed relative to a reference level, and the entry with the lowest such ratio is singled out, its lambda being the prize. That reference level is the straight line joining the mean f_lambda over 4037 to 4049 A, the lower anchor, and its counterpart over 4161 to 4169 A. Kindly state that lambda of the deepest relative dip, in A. 4063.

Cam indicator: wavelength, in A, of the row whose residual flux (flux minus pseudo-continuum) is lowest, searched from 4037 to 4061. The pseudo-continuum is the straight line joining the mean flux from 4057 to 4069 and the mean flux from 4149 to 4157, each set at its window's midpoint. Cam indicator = 4059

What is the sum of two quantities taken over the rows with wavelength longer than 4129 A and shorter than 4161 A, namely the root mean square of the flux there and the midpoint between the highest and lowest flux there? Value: 86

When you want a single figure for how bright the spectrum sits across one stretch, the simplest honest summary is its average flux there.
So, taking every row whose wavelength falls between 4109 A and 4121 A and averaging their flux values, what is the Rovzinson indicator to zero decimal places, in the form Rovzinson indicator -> 37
